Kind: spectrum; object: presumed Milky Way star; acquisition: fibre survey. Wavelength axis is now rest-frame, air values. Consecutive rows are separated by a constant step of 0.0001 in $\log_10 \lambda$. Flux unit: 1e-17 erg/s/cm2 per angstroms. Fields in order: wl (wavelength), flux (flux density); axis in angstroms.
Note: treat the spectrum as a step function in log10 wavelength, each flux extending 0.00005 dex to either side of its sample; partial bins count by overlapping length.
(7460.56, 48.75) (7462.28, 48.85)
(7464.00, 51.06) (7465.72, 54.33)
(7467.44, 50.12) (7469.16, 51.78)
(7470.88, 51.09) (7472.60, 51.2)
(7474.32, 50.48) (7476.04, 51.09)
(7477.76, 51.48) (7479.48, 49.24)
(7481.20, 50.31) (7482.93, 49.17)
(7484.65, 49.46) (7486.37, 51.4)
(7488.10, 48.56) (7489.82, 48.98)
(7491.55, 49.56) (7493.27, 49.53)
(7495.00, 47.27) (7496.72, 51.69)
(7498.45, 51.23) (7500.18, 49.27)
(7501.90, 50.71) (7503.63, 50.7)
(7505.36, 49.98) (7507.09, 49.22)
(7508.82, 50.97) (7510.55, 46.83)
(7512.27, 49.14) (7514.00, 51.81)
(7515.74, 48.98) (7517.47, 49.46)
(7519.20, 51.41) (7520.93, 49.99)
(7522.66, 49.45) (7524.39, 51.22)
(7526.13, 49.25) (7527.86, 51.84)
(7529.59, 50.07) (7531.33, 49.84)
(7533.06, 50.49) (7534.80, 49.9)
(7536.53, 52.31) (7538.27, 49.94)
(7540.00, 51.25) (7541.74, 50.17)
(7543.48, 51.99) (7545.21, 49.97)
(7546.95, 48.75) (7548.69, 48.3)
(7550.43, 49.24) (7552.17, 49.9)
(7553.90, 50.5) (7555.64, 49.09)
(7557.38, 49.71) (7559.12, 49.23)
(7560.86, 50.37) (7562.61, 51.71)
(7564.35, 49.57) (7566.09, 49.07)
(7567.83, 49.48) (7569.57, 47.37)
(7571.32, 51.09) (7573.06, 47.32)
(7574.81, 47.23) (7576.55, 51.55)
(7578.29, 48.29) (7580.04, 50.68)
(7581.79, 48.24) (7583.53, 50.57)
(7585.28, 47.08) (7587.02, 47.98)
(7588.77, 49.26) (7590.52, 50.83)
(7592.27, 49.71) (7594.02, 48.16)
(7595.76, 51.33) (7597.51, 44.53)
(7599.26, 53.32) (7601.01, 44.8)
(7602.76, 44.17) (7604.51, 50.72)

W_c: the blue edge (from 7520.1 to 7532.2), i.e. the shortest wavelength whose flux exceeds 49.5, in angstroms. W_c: 7520.93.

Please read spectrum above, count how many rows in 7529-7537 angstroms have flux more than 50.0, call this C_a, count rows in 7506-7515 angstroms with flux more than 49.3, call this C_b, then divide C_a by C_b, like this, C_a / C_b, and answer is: 1.5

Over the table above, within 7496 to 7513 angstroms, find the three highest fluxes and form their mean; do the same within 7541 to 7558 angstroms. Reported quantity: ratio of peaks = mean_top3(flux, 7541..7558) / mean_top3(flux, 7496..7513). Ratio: 0.992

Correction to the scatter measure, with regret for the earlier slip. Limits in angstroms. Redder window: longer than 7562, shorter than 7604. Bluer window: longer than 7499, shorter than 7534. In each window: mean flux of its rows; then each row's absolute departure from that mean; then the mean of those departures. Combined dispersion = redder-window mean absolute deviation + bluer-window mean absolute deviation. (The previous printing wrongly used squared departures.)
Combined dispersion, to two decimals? 2.78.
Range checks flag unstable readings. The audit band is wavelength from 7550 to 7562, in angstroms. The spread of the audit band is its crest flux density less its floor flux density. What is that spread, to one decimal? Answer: 1.4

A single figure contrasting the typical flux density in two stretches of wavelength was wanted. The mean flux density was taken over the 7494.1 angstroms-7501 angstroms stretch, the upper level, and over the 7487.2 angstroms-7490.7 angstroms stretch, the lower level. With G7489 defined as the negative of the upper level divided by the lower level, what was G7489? -1.02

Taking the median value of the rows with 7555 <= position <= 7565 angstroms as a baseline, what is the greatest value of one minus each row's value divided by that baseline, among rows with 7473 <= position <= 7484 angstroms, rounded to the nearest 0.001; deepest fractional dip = 0.009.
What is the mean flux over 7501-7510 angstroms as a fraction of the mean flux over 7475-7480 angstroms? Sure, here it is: 0.99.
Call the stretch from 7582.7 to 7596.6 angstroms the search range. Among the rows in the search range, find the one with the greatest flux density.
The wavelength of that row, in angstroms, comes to 7595.76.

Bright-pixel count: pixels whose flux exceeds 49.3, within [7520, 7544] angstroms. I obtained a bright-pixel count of 13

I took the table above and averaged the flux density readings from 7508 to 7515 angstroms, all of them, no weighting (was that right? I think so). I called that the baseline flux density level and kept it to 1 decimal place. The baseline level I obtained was 49.7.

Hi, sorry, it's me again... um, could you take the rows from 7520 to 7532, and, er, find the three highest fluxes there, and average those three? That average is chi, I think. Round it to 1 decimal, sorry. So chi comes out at 51.0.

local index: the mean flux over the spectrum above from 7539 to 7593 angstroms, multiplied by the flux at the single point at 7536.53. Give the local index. 2591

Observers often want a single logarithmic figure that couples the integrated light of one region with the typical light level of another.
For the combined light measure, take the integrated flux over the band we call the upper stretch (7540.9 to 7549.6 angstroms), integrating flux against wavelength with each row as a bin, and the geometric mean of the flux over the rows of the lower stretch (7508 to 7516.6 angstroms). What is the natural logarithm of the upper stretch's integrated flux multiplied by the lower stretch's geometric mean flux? 10.0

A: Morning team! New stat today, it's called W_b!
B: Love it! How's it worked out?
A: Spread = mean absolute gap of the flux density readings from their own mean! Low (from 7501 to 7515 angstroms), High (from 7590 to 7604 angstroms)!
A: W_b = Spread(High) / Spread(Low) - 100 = -97.4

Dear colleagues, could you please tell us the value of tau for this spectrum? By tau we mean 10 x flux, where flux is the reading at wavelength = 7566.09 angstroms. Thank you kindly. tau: 491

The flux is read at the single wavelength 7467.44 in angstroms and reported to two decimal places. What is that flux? 50.12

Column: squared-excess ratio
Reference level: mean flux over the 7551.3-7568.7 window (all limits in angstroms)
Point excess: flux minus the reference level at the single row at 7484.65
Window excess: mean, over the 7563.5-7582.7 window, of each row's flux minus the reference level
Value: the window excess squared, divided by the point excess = -1.5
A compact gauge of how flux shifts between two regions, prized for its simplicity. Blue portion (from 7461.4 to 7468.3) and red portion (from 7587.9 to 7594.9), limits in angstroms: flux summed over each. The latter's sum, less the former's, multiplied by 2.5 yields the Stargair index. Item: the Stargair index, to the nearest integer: -16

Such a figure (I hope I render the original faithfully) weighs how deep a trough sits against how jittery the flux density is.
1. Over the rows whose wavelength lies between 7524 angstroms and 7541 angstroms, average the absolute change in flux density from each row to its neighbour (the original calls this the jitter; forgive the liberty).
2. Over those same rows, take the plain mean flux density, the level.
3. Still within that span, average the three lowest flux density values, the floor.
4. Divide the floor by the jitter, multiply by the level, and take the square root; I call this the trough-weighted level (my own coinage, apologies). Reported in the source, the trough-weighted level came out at 40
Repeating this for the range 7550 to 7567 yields 50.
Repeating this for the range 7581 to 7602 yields 25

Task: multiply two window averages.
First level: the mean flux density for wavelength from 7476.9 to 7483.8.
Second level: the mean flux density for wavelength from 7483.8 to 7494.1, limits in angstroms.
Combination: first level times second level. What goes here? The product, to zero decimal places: 2482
